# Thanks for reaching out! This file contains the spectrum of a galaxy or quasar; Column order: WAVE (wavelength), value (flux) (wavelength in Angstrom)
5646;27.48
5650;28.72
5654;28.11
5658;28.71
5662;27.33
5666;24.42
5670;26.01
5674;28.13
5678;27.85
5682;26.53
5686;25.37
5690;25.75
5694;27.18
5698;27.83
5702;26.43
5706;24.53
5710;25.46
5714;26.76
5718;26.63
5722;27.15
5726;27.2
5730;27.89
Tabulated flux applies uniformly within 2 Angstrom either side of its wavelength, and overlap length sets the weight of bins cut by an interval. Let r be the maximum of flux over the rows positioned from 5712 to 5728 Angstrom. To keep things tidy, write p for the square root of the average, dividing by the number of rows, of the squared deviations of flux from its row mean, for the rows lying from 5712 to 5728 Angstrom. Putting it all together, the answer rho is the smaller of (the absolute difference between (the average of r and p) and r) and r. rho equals 13.5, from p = 0.2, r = 27.2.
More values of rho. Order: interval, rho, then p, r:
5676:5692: 13.5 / 0.9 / 27.85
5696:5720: 13.4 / 1.0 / 27.83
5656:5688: 13.7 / 1.4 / 28.71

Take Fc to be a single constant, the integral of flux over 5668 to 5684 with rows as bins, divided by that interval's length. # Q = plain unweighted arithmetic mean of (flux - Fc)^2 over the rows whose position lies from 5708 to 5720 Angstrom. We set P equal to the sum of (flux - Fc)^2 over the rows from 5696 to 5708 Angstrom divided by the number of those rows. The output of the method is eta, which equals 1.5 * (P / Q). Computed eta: 3.7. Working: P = 2.58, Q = 1.1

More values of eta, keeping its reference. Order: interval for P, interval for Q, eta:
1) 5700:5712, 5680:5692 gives 2.8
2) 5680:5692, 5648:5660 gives 1.3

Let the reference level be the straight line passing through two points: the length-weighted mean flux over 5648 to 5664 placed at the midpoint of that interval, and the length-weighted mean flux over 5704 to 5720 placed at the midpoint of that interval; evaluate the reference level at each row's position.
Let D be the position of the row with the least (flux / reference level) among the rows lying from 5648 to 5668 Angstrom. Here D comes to 5666 Angstrom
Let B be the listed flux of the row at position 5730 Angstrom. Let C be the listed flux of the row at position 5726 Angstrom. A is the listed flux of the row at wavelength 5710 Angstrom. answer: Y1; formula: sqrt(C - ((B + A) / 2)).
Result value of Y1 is 0.7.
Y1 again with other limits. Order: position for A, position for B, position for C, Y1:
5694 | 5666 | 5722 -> 1.2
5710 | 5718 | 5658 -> 1.6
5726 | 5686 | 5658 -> 1.6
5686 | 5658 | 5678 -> 0.9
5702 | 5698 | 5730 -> 0.9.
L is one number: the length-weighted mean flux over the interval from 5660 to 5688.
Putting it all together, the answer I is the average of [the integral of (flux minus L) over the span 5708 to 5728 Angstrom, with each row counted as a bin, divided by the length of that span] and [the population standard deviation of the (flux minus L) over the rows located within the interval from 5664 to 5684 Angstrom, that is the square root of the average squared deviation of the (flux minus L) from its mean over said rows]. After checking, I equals 0.73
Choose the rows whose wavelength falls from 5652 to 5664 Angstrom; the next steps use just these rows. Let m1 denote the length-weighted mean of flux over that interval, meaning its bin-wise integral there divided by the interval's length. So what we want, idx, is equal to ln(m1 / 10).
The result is 1.03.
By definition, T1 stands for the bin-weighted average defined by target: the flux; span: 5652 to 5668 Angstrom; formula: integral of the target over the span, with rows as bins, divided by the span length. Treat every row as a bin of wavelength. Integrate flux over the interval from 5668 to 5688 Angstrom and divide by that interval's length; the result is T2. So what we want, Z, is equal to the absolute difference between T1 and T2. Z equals 0.4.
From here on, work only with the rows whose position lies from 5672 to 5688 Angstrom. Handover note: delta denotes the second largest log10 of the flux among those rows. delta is 1.44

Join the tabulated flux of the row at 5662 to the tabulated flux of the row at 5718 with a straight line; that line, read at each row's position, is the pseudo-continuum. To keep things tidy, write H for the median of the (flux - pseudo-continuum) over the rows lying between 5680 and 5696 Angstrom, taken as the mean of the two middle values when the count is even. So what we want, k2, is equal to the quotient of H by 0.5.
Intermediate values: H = -0.9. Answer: -1.8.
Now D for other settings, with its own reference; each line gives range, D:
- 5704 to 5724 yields 5706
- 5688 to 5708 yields 5706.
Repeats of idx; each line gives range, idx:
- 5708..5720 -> 0.97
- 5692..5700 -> 1.01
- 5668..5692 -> 0.98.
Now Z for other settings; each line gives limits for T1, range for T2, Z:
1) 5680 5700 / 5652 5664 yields 1.5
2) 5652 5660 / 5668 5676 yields 1.3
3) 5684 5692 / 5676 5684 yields 1.6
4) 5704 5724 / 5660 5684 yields 0.6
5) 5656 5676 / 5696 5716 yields 0.7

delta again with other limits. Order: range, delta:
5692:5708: 1.43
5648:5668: 1.46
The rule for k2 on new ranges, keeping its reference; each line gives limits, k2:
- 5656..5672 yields -1.2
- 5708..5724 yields 0.1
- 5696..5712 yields -1.7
